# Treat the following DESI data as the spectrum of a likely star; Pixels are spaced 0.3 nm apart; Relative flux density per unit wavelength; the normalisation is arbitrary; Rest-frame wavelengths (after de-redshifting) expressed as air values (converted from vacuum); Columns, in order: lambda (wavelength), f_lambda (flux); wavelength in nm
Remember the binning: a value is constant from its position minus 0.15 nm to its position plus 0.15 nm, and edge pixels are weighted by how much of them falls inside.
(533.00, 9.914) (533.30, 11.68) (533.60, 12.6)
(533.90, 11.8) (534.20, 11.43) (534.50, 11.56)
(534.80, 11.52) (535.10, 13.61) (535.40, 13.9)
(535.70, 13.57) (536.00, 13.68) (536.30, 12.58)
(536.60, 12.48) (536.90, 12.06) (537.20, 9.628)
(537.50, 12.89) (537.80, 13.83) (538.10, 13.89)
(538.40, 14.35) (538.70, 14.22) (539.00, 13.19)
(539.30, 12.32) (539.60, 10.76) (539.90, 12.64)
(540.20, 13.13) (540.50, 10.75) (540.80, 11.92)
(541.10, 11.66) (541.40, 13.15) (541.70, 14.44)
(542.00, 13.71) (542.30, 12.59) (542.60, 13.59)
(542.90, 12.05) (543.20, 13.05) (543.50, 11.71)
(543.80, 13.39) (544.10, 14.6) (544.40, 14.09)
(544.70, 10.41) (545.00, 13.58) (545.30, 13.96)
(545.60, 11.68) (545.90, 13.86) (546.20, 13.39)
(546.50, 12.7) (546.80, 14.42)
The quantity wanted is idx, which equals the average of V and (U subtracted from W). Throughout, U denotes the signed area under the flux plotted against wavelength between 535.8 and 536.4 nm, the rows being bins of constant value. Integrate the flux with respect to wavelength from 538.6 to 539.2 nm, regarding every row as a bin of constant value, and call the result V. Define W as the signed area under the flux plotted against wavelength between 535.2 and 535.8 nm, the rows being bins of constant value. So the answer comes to 4.2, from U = 7.9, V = 8.13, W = 8.2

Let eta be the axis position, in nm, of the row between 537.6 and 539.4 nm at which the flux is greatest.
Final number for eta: 538.40 nm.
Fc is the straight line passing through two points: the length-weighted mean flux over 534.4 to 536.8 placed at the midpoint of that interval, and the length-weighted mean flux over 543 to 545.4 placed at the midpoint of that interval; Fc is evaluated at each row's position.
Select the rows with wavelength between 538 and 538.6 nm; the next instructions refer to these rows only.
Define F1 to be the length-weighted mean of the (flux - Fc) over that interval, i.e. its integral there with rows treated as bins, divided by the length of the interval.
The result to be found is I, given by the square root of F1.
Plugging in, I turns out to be 1.1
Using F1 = 1.2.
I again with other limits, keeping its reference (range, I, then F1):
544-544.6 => 1.0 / 0.9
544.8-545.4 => 0.6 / 0.4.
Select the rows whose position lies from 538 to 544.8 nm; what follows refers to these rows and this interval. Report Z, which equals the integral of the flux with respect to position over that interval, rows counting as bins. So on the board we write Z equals 87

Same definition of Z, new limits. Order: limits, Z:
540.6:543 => 31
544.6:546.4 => 23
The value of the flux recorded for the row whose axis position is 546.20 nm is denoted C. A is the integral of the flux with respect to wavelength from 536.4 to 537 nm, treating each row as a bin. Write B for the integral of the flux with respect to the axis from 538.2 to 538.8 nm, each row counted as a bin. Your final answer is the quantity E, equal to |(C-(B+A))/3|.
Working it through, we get 0.85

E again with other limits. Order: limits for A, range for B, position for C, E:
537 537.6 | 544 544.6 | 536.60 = 0.88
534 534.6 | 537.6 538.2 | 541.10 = 1.17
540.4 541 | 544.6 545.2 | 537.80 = 0.13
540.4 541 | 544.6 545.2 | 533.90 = 0.81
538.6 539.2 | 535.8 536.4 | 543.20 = 1.00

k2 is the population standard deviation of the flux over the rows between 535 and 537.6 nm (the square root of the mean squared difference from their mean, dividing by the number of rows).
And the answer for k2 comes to 1.24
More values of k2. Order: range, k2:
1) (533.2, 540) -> 1.18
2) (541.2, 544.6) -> 0.88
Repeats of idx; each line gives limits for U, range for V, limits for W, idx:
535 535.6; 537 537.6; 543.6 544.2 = 3.4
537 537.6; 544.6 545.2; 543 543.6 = 4.1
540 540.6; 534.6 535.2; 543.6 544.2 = 4.2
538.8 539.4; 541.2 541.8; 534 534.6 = 3.6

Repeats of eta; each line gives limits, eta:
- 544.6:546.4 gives 545.30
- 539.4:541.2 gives 540.20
